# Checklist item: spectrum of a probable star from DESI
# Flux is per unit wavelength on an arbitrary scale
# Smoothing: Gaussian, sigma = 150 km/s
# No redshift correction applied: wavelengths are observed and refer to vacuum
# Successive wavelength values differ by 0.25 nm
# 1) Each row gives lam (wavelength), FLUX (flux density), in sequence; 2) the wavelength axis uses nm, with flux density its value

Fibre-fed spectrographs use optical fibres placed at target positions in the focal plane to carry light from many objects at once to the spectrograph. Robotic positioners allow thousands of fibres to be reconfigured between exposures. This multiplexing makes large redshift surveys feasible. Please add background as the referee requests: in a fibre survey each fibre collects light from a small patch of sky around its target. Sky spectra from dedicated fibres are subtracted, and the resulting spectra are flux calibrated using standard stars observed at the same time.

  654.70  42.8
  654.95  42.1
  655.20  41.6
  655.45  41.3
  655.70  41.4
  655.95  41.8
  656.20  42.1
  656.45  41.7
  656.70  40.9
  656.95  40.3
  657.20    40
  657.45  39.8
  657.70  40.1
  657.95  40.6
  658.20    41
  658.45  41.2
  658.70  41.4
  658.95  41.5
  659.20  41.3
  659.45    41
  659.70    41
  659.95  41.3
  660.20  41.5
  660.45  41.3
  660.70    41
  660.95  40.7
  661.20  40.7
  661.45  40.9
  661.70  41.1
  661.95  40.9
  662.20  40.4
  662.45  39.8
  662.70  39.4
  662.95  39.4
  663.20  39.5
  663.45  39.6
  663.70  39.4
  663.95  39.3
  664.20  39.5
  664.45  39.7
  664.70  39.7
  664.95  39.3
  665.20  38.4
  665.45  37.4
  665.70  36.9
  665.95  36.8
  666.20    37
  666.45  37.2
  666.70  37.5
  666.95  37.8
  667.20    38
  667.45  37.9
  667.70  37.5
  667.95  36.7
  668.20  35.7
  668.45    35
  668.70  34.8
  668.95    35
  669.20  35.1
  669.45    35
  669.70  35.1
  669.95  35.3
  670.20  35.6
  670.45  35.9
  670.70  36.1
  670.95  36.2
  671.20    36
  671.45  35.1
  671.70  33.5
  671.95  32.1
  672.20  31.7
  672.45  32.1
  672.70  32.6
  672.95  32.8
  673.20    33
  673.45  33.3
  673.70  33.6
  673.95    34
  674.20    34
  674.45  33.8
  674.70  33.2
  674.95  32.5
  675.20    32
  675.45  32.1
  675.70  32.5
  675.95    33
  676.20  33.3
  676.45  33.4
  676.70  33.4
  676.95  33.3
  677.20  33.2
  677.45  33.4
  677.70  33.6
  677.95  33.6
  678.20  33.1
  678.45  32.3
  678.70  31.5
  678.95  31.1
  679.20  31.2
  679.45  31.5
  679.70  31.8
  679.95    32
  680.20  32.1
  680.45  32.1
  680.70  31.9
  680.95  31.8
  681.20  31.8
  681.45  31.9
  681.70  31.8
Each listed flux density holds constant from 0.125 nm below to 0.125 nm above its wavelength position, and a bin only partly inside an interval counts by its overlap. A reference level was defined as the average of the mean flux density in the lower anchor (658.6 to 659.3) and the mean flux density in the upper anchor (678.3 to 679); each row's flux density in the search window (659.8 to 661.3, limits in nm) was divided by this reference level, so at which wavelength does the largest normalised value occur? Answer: 660.20 nm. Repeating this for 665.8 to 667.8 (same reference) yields 667.20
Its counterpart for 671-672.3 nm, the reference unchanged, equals 671.20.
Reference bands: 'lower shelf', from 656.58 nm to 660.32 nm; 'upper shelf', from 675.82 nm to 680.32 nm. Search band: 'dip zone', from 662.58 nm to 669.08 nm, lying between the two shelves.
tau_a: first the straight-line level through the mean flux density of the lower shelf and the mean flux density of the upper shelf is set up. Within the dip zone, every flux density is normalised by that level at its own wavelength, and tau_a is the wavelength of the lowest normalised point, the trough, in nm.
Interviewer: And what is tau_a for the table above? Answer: 668.70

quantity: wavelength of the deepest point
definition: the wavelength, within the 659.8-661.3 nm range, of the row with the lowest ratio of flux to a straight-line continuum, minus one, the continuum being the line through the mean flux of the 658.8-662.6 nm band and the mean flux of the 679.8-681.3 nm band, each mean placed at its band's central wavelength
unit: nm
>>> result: 660.95 nm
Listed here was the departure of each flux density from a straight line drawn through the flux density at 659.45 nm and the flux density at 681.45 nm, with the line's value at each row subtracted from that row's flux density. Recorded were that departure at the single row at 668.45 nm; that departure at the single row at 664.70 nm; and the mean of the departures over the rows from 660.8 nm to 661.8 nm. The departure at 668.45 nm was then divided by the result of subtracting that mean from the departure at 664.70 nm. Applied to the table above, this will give -9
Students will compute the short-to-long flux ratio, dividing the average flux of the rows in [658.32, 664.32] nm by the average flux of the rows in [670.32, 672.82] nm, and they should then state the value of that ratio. 1.19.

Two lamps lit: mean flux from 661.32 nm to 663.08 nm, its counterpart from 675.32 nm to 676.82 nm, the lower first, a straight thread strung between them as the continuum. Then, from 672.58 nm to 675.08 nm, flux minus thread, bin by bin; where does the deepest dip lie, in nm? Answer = 672.70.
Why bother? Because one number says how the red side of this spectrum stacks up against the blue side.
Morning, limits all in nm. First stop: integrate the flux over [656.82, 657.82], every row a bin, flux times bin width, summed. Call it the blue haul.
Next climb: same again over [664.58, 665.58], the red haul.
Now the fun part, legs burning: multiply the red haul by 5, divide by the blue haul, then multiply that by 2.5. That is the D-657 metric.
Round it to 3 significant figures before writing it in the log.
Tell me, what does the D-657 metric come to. 12.1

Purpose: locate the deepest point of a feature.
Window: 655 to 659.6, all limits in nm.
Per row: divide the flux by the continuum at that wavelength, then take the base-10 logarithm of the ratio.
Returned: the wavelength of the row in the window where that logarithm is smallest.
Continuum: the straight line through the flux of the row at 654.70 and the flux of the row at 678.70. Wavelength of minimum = 657.45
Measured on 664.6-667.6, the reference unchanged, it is 665.70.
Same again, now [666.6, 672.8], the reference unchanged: 672.20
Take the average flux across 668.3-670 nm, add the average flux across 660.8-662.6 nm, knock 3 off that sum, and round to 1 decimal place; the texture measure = 72.7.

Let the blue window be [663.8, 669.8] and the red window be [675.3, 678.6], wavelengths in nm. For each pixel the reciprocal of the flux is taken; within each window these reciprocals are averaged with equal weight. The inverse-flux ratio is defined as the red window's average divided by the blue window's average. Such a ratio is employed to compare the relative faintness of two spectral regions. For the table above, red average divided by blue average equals 1.12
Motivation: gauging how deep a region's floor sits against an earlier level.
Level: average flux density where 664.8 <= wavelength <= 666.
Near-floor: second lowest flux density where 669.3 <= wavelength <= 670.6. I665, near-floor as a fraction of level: 0.93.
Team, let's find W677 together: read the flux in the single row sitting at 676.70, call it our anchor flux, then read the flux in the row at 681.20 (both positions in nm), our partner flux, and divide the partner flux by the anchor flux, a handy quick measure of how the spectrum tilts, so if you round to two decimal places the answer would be 0.95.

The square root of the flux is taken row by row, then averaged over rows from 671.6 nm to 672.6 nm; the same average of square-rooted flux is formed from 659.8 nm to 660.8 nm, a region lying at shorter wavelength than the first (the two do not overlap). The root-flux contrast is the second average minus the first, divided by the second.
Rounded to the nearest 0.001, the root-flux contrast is 0.115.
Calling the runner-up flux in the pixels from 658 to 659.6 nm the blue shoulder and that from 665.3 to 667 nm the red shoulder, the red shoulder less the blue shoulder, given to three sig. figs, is -3.90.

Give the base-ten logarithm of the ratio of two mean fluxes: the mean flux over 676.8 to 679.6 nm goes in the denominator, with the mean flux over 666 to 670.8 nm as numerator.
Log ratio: 0.047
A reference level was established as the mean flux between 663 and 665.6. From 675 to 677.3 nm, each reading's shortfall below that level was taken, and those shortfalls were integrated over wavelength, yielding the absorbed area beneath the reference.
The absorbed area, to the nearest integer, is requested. 14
